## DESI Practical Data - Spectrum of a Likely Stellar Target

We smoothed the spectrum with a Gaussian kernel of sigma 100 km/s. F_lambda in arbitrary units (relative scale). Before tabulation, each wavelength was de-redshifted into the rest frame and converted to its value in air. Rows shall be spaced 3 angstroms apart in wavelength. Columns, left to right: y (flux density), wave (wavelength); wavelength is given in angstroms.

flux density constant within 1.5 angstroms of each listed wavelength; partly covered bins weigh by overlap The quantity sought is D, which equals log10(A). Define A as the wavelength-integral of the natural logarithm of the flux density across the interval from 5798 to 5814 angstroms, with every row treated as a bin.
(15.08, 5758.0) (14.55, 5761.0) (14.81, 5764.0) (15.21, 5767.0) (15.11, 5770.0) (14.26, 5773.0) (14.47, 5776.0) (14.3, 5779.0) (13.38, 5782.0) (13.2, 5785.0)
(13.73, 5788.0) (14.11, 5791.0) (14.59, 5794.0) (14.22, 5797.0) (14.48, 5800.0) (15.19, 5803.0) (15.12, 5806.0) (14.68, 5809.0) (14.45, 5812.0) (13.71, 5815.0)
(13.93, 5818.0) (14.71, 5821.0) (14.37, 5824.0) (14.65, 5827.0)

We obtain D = 1.63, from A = 43.0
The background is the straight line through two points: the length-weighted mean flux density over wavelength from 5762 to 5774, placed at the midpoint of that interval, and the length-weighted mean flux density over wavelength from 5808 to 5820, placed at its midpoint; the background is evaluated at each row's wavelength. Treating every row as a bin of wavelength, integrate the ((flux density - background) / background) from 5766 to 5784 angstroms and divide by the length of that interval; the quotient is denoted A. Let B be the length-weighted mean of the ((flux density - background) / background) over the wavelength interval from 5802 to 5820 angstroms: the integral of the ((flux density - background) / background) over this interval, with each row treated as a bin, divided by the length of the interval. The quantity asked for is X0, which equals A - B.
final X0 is -0.043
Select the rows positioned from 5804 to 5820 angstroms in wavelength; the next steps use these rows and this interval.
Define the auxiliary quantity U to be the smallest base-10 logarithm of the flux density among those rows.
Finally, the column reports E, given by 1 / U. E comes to 0.879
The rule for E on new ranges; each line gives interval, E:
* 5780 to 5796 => 0.892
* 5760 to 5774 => 0.866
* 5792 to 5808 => 0.867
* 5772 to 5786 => 0.892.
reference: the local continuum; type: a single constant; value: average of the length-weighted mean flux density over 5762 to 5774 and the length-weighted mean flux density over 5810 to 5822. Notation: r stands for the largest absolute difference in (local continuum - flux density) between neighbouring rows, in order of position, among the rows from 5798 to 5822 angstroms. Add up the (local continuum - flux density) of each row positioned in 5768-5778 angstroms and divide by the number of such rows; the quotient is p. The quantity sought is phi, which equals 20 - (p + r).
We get 19.3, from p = -0.1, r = 0.78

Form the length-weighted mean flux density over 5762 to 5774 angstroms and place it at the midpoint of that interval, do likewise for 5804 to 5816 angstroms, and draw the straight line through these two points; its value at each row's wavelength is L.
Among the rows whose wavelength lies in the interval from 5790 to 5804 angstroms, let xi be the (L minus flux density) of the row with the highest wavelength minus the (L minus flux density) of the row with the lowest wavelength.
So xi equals -1.2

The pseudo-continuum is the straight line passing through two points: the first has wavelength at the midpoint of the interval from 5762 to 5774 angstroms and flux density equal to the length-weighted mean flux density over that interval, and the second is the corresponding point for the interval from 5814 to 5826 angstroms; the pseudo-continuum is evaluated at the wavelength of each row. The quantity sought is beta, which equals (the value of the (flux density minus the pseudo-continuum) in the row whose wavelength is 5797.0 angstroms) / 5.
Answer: -0.06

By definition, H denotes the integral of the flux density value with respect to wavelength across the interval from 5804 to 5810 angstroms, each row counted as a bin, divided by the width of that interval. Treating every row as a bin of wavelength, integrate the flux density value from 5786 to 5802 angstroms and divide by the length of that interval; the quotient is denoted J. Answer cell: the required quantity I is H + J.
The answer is 29.2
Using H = 14.9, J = 14.2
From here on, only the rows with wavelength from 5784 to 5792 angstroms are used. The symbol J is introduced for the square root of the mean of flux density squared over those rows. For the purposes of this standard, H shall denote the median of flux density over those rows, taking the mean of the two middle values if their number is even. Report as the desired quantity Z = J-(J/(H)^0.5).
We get 10.0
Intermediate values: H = 13.7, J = 13.69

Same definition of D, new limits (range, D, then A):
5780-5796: 1.62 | 42.0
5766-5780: 1.58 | 37.6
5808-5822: 1.57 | 37.2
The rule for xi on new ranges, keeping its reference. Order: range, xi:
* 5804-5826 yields 0.6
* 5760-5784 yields 1.0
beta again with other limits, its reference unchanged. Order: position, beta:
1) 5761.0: -0.08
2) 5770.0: 0.06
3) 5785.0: -0.29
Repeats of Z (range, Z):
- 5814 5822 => 10.3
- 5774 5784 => 10.3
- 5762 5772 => 11.2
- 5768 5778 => 10.8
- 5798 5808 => 11.1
